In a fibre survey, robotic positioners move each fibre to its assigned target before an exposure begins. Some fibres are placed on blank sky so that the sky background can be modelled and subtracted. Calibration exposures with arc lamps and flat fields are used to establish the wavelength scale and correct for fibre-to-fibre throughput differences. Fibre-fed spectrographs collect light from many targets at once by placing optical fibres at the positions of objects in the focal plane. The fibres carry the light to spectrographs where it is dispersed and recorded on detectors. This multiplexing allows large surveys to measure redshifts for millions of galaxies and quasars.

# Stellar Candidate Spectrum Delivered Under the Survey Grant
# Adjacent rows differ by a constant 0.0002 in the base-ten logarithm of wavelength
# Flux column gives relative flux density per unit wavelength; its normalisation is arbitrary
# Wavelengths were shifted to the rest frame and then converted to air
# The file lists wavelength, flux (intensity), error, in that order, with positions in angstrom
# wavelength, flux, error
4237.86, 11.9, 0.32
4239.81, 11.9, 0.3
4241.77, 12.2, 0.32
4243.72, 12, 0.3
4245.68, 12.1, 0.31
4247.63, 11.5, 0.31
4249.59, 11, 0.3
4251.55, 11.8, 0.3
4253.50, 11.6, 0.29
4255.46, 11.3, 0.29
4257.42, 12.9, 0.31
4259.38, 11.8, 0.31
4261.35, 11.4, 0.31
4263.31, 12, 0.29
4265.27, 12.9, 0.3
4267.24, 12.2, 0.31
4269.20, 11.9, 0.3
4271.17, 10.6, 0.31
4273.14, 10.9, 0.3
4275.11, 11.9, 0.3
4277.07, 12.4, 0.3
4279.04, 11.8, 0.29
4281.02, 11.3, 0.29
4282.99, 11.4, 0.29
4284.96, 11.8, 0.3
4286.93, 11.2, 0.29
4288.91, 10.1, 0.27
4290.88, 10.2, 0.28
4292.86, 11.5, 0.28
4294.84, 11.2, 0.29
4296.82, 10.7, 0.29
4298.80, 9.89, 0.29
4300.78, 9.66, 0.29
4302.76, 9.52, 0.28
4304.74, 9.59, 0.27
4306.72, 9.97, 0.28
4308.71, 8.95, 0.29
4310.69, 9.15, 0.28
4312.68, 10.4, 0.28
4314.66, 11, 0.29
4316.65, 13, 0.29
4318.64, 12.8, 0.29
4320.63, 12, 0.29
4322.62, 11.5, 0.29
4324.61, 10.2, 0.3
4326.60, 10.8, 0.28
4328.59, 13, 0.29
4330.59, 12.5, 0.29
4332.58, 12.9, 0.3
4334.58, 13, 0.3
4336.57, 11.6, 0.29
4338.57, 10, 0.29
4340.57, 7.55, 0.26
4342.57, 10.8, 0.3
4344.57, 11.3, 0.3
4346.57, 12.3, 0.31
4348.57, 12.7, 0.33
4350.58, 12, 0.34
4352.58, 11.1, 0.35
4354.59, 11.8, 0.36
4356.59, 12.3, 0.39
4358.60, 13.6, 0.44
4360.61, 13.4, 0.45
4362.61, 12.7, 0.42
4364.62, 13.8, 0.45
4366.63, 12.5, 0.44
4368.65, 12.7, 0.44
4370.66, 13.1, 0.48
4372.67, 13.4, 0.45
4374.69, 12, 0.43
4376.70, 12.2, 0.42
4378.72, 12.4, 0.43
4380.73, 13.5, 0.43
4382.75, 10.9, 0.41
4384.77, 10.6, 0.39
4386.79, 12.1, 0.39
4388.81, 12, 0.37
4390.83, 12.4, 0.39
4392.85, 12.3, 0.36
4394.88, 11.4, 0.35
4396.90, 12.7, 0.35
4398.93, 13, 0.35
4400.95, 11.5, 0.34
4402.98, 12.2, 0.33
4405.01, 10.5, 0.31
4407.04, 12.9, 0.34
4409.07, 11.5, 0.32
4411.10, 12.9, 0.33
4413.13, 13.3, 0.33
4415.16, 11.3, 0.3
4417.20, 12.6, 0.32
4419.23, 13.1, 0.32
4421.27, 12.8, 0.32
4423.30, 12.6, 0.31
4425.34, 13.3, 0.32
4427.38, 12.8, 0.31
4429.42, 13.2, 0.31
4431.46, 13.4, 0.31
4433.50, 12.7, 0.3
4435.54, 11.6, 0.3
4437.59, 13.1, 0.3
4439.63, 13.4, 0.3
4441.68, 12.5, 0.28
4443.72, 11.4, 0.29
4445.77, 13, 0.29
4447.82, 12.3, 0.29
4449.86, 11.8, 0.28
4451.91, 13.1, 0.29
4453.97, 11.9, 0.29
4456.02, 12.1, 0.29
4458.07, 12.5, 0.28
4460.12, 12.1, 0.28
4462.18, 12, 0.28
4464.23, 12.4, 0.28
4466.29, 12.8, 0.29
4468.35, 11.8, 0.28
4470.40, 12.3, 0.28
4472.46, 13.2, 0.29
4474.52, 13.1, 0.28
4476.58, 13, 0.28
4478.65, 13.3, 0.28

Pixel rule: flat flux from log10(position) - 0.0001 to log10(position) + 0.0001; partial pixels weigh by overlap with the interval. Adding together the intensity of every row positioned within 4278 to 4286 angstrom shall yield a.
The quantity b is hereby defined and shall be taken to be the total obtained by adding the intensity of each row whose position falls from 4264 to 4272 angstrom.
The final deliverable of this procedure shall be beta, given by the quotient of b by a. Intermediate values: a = 46.3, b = 48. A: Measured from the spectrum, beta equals 1.03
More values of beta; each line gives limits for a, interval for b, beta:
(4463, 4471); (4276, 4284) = 0.95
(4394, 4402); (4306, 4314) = 0.79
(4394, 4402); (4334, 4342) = 0.87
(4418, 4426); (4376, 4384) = 0.95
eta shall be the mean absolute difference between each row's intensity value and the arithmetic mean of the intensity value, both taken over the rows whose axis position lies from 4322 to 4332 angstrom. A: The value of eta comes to 0.92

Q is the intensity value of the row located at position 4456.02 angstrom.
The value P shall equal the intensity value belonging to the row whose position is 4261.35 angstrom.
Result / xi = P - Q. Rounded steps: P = 11.4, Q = 12.1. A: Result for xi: -1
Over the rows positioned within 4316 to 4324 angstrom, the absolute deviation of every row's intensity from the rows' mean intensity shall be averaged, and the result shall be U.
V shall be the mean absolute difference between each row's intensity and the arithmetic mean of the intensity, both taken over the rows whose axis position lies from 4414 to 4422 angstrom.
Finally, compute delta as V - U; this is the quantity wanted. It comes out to 0.00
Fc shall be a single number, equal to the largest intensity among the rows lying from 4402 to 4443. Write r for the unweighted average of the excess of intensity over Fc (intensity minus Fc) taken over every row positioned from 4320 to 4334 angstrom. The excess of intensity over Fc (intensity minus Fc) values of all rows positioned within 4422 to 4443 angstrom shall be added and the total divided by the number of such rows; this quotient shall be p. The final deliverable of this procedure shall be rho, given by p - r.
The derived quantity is 1.02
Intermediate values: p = -0.54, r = -1.6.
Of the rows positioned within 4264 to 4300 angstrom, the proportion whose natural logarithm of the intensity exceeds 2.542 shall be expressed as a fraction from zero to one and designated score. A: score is 0.06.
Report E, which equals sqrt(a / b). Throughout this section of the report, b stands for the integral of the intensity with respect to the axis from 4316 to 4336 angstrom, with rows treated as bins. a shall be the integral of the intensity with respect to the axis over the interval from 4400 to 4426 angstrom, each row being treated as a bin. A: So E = 1.15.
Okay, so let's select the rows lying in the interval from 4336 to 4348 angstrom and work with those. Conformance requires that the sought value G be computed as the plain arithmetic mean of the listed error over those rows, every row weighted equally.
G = 0.292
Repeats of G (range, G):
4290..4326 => 0.286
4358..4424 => 0.379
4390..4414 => 0.342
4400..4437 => 0.318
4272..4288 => 0.295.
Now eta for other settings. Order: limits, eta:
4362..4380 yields 0.45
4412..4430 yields 0.41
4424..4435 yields 0.26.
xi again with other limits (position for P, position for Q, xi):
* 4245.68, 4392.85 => 0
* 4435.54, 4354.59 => 0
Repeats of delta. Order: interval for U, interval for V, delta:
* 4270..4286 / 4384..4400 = 0.08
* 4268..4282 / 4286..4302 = 0.07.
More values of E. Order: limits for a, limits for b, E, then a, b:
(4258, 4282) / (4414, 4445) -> 0.85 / 283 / 392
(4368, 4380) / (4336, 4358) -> 0.78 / 152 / 248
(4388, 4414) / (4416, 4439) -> 1.04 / 317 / 295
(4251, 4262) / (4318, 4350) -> 0.59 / 130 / 370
